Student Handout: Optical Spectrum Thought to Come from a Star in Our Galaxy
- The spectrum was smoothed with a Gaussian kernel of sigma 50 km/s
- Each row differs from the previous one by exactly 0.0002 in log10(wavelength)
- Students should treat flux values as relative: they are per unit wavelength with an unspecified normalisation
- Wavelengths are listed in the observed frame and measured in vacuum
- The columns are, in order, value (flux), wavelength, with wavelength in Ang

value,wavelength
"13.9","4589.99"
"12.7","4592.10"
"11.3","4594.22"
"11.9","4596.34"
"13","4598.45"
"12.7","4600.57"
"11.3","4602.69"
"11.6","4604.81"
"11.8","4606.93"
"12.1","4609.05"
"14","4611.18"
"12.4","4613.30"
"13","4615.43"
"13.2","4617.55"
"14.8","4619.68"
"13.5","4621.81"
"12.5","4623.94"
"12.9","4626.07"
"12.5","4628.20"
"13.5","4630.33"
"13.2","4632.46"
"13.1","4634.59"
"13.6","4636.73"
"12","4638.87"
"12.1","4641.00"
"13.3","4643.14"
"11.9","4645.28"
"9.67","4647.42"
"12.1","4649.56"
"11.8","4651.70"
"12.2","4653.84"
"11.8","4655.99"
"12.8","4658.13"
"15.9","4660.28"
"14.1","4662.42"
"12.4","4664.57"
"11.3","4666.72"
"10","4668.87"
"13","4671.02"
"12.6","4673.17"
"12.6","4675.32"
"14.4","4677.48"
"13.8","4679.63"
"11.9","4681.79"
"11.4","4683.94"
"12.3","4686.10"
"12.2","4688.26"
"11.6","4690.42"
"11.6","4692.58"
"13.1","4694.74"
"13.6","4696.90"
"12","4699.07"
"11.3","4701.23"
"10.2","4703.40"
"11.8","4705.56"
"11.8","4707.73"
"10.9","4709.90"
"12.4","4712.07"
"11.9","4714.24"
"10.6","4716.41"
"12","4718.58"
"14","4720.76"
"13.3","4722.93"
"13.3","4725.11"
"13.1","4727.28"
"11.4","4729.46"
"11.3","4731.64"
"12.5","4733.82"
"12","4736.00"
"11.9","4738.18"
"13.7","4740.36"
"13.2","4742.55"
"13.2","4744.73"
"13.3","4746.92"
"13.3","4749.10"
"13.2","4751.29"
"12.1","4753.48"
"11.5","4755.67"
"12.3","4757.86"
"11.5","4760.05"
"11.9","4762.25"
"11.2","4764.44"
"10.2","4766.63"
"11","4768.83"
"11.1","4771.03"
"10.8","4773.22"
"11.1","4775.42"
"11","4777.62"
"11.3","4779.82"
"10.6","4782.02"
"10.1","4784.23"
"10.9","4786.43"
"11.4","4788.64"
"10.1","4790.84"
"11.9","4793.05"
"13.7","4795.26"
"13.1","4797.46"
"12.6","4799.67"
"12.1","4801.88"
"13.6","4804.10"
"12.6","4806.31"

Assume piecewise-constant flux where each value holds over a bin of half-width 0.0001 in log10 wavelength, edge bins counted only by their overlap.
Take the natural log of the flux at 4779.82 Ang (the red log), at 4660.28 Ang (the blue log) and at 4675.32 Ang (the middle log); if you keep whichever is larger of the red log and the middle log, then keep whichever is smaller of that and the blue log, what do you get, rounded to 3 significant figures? 2.53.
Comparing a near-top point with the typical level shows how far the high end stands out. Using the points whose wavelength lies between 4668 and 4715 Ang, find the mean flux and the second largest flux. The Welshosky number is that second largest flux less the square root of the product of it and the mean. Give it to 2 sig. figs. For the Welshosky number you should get 0.87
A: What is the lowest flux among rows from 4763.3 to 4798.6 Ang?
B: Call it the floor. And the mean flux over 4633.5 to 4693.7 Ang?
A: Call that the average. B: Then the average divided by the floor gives 1.23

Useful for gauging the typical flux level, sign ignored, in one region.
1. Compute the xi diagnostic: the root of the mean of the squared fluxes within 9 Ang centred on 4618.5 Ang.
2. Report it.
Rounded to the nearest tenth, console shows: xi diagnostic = 13.6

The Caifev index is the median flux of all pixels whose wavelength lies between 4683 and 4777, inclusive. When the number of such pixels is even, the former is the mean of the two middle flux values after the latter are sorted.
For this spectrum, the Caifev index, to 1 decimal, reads 11.9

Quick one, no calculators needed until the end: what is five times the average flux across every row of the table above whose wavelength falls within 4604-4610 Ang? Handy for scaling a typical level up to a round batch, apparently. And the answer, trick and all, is 59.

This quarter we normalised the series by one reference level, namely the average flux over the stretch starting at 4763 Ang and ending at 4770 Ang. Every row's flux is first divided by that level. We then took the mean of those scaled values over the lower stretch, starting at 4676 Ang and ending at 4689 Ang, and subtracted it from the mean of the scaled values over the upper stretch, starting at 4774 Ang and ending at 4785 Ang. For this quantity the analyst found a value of -0.17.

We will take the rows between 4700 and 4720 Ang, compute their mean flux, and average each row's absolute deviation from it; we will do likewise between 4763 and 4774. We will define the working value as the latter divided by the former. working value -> 0.47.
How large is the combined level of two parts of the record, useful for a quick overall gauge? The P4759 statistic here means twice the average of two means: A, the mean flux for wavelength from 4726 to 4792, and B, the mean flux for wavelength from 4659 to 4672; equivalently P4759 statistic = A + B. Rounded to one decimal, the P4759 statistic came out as 24.5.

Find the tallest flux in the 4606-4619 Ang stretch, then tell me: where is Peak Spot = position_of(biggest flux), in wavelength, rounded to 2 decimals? 4611.18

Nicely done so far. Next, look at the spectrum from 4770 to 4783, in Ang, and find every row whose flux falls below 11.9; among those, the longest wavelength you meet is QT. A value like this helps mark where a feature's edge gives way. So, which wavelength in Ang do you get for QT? 4782.02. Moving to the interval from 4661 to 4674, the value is 4668.87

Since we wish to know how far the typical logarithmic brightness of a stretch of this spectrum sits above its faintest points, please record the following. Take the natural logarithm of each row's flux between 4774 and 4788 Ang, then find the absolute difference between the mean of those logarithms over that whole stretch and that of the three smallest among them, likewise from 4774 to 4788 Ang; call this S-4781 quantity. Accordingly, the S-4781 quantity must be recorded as 0.03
